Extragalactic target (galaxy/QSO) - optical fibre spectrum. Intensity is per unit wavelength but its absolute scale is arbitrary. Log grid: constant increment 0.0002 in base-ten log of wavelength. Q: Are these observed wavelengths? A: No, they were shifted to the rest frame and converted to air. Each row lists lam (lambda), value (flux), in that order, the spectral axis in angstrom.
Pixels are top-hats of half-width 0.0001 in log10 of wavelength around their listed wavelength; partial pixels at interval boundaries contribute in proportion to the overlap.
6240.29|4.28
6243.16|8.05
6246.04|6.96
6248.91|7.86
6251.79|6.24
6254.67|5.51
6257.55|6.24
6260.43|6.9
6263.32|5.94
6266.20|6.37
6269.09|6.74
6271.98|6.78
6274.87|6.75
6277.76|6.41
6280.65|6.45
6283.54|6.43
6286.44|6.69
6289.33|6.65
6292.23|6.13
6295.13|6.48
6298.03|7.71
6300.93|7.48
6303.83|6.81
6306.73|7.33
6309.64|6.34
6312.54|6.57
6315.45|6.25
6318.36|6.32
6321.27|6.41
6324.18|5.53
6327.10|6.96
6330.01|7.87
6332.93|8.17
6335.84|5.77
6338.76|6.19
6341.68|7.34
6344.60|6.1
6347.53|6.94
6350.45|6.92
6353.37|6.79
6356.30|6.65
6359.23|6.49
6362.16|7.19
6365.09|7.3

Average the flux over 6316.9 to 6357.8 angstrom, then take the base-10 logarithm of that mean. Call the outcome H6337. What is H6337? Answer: 0.827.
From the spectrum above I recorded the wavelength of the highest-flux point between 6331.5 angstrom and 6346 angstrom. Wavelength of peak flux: 6332.93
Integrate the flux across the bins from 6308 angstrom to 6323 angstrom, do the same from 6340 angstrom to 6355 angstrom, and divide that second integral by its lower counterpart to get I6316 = 1.07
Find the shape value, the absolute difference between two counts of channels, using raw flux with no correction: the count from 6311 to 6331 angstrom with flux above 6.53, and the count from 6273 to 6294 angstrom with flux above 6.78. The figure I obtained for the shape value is 3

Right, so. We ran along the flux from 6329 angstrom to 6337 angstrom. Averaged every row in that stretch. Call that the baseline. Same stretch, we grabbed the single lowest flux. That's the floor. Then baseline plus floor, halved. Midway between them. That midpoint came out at 6.5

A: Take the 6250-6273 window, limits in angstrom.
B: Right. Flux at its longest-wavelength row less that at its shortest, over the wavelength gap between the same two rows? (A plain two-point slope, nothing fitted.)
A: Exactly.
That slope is 0.03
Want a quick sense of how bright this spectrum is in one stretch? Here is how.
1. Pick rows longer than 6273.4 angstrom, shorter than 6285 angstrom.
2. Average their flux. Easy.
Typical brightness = 6.5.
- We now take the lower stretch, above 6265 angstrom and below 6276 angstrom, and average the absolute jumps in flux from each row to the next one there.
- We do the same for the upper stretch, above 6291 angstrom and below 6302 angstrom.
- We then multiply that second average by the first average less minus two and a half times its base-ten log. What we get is -1.2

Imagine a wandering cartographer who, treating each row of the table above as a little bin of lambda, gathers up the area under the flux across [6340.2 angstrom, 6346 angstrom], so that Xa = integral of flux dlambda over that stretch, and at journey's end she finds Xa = 39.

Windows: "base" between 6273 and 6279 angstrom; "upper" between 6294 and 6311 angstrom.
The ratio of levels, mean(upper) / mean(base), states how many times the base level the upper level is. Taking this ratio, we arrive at 1.07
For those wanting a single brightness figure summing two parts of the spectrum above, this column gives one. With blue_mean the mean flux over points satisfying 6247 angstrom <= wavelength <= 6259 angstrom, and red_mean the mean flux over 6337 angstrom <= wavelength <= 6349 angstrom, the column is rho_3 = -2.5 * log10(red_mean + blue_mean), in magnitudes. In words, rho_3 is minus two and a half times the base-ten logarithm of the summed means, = -2.79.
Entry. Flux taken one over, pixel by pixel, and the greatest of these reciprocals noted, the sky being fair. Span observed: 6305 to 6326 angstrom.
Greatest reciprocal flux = 0.181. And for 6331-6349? 0.173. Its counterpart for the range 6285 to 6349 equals 0.181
